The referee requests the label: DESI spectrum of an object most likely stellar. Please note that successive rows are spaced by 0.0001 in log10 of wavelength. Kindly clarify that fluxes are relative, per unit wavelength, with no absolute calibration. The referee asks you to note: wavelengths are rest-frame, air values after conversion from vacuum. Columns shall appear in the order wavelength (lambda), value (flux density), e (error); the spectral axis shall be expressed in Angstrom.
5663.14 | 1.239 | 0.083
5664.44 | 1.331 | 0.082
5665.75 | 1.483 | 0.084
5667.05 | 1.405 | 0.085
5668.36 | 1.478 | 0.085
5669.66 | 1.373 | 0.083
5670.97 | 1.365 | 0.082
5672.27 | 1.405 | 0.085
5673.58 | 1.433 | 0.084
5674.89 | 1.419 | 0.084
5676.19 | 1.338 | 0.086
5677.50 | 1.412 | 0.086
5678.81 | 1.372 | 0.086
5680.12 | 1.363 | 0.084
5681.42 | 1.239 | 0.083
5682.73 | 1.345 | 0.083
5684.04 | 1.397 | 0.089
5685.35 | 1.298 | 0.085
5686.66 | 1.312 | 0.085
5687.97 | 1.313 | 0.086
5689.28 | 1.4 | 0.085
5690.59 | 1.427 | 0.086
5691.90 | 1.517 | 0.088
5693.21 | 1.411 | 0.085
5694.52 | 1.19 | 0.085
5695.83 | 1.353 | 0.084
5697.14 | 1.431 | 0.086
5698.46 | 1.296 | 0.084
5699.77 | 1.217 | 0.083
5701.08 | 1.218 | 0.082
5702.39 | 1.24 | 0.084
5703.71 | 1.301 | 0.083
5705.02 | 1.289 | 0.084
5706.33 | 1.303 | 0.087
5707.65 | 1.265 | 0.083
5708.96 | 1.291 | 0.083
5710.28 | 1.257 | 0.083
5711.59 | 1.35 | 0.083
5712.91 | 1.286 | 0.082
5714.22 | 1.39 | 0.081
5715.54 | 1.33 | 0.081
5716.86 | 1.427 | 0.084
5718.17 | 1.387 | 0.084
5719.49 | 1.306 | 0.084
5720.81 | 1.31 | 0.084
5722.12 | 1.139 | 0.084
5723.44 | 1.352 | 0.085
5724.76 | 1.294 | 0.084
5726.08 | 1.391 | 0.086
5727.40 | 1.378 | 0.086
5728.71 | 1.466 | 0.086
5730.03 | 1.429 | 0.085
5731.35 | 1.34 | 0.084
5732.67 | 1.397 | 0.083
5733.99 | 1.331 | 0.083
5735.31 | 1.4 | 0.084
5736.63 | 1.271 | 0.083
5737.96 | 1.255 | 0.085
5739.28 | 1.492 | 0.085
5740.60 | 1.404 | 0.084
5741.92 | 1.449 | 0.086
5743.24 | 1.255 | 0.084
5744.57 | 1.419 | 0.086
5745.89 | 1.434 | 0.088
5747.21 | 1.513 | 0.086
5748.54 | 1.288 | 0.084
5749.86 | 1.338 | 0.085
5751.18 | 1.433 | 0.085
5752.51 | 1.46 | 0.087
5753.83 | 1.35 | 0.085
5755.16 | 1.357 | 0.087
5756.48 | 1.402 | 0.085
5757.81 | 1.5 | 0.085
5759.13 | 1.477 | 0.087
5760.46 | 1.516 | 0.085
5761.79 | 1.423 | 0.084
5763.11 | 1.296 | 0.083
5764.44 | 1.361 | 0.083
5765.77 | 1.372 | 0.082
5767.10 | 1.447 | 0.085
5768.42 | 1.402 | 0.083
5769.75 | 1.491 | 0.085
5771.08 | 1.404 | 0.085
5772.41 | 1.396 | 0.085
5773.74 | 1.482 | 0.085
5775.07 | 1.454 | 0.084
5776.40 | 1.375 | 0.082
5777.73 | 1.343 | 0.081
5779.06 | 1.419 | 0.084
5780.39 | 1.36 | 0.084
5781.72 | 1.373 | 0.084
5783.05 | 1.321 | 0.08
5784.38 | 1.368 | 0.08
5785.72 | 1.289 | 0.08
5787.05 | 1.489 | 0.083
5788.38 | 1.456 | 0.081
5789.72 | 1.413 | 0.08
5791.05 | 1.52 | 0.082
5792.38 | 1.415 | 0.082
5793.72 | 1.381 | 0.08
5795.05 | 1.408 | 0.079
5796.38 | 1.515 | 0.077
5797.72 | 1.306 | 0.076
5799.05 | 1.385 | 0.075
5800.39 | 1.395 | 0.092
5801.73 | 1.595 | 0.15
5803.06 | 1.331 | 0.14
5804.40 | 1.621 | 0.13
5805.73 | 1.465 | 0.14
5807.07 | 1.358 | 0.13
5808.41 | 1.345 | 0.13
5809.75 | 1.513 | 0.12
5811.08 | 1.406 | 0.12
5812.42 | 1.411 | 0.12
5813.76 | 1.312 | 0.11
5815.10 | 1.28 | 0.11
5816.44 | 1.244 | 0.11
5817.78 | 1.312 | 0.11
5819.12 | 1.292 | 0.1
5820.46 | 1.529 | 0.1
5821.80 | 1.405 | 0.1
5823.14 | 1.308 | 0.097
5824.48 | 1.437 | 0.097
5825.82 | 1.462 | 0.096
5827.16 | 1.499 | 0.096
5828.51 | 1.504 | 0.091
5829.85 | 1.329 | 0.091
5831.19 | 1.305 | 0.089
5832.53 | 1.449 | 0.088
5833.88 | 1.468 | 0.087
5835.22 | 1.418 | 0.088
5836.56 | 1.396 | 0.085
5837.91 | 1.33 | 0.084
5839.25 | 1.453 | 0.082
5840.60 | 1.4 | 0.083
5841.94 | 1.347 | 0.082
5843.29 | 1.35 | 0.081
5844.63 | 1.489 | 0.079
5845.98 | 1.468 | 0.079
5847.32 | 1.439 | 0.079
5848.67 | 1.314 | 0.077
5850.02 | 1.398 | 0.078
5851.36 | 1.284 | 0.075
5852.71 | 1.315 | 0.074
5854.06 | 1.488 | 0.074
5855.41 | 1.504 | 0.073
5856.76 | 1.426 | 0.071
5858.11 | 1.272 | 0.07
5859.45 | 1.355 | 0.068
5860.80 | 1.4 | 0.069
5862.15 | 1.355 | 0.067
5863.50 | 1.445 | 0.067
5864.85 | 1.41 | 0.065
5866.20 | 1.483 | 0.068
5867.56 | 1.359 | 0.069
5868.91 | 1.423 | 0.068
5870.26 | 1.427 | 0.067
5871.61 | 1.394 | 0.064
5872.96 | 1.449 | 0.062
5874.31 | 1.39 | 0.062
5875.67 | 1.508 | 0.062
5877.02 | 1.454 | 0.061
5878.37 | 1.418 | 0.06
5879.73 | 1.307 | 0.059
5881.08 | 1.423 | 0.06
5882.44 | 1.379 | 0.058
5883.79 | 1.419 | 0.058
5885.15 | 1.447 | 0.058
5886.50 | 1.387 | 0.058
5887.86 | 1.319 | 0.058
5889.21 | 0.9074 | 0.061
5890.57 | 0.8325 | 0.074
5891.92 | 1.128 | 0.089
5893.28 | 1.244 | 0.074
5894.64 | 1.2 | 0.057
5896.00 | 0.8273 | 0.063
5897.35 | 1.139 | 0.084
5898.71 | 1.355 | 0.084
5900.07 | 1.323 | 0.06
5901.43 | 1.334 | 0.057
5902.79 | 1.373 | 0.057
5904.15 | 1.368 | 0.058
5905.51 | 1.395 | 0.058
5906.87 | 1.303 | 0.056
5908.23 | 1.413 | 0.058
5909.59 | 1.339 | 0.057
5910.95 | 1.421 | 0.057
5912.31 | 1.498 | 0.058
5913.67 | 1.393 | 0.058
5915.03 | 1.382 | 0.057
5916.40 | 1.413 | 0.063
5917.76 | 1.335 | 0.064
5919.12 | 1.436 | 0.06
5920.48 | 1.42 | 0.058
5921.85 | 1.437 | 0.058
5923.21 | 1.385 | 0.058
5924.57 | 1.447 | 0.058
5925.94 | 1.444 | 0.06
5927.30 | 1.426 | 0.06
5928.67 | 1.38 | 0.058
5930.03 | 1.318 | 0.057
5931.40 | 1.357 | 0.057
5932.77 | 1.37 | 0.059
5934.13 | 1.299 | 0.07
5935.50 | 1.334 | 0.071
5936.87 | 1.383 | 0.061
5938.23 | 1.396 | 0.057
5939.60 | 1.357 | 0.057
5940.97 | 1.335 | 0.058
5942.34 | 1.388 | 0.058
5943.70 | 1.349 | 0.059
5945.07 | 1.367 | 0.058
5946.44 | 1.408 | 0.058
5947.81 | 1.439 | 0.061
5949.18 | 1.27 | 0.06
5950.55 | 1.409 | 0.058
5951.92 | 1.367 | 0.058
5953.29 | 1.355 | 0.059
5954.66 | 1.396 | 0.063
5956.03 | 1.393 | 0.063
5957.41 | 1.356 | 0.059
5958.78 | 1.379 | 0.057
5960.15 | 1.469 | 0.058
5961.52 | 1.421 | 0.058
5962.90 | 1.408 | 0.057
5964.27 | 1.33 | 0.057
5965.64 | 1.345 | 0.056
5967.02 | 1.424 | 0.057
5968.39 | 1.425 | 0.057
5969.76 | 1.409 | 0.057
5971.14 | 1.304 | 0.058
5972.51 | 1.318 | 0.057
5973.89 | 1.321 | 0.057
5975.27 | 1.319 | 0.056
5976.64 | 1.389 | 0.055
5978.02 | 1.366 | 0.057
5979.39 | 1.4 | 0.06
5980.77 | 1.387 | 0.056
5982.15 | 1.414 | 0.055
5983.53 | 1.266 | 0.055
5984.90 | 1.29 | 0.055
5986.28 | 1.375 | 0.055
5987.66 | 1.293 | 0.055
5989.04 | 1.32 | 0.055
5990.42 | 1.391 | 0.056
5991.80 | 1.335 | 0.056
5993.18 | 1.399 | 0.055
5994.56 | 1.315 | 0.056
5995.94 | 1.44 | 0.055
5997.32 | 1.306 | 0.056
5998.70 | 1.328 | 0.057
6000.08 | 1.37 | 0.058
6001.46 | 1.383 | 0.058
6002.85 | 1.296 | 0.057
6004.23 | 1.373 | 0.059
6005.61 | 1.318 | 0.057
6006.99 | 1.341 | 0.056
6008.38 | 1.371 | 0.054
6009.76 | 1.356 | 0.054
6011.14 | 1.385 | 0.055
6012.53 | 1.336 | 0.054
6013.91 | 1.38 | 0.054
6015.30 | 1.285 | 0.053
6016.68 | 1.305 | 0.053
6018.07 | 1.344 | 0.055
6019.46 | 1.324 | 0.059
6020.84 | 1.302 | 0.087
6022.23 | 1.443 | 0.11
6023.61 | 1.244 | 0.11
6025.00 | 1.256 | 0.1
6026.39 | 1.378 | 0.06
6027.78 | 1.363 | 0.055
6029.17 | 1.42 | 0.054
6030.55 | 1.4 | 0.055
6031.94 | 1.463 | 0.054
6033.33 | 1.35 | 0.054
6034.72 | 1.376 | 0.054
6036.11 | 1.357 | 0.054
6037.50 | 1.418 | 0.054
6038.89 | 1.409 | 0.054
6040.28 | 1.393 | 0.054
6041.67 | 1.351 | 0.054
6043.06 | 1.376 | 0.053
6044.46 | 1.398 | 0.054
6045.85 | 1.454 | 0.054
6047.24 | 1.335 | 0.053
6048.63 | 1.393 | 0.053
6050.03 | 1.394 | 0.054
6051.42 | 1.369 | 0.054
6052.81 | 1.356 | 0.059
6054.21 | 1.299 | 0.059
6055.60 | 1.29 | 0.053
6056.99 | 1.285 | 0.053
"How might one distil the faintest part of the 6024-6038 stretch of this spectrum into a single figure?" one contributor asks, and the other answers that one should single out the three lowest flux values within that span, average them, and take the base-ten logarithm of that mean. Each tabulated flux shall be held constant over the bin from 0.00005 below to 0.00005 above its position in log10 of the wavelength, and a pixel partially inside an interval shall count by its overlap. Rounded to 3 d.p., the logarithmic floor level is 0.121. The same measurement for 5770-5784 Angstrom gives 0.128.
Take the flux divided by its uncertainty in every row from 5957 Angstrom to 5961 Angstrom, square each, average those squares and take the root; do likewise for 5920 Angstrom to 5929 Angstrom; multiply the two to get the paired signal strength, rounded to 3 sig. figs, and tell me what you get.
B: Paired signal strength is 587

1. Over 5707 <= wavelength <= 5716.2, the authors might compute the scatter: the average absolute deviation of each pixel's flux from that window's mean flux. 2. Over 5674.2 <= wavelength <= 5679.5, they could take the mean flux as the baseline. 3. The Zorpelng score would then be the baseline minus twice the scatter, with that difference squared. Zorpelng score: 1.70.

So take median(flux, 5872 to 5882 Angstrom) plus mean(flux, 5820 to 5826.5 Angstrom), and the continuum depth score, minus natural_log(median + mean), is -1.05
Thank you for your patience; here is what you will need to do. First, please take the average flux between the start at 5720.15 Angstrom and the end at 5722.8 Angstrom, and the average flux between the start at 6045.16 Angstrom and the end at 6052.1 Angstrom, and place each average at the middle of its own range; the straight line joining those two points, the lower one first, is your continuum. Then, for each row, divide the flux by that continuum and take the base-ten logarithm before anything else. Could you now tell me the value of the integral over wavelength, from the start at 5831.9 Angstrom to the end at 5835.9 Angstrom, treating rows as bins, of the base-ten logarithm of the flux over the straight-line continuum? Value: 0.21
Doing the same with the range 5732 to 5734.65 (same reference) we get 0.12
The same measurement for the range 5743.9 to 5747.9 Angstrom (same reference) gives 0.28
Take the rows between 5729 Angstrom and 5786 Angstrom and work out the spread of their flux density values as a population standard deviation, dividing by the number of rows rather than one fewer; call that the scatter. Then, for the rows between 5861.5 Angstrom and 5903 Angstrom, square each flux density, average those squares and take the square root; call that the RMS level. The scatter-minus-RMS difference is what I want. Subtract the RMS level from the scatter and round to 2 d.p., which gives -1.26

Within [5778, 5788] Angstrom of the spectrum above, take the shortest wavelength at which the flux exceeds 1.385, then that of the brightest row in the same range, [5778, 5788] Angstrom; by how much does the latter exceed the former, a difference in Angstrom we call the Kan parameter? 8.0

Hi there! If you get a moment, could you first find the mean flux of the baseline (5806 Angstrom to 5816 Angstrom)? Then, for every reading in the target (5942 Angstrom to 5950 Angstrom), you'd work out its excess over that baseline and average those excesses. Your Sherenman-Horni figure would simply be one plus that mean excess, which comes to 0.995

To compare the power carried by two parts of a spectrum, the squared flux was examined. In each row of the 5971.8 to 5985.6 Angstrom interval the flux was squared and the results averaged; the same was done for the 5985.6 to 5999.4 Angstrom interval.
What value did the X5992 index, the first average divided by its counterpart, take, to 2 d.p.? 1.00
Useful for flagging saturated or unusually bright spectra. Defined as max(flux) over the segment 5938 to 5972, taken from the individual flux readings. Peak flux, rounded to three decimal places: 1.469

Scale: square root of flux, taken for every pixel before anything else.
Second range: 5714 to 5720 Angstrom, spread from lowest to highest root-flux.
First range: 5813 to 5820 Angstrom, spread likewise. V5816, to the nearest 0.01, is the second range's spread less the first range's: 0.02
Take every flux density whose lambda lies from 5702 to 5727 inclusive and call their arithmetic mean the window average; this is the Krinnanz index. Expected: 1.31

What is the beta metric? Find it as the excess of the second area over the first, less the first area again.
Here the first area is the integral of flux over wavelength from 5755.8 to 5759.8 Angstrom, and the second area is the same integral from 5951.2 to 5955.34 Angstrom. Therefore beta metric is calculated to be -6.0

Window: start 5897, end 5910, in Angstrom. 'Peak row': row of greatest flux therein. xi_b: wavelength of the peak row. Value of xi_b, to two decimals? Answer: 5908.23 Angstrom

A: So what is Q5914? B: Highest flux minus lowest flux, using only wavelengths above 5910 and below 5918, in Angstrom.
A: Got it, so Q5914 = 0.16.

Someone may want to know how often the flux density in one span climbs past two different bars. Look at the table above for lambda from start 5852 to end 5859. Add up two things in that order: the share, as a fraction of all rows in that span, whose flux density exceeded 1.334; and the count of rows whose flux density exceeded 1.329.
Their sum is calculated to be 4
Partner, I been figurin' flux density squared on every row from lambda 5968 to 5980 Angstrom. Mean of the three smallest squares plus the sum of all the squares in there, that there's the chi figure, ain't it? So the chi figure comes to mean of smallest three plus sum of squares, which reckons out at 18.4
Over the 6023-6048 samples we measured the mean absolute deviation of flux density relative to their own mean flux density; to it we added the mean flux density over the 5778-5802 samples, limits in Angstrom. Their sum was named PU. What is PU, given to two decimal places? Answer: 1.45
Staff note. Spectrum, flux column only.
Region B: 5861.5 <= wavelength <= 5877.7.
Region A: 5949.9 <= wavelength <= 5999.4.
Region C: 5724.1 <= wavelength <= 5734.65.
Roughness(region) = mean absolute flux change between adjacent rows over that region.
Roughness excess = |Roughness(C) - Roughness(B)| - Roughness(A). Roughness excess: -0.048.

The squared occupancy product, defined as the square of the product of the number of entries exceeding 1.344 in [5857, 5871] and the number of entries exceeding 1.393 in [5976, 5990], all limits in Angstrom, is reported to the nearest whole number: 324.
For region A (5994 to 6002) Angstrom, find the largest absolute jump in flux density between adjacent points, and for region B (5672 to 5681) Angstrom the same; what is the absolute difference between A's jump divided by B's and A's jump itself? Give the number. 1.5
